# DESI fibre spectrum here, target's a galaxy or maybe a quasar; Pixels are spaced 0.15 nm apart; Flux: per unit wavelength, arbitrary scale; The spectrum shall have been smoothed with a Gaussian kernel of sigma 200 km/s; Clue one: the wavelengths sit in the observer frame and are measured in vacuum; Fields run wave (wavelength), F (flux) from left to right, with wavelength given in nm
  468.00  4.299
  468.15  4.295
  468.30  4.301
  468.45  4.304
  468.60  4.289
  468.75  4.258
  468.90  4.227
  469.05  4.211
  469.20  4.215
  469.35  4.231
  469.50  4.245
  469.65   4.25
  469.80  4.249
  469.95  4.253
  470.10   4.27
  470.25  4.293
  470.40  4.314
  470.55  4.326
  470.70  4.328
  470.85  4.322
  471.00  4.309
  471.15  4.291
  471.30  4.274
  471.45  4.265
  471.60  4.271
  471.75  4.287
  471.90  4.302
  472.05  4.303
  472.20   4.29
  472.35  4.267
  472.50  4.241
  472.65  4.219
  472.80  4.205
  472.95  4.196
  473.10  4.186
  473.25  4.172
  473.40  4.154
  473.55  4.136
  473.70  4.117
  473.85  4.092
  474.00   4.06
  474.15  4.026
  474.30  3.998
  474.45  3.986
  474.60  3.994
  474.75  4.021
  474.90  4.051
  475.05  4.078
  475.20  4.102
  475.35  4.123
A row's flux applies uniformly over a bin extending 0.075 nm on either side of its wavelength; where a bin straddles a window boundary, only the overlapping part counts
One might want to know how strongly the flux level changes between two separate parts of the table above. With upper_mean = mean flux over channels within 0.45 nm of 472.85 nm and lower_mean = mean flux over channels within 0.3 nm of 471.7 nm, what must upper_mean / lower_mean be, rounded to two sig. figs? 0.98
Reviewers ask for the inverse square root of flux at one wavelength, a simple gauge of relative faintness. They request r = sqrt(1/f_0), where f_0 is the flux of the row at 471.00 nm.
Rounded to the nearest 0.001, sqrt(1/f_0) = 0.482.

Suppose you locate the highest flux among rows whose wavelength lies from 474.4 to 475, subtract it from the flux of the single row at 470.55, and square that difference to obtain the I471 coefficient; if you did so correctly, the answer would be 0.076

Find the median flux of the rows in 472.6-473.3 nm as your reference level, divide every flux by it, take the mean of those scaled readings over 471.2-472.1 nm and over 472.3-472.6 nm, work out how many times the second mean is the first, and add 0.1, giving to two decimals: 1.09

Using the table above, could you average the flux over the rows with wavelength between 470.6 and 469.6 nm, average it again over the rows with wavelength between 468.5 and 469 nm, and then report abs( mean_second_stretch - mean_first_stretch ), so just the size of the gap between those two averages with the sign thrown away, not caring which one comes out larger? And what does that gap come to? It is 0.021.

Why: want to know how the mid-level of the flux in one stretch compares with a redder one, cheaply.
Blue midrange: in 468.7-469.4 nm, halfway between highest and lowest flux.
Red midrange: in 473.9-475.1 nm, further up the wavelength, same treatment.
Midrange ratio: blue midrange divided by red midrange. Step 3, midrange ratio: 1.05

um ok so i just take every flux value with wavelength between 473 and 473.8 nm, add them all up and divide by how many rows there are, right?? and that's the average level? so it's 4.15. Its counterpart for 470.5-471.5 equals 4.30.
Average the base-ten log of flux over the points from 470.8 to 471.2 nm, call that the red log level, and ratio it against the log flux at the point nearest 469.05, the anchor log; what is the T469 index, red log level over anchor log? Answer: 1.02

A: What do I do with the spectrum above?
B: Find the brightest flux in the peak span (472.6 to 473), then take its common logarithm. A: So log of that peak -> 0.625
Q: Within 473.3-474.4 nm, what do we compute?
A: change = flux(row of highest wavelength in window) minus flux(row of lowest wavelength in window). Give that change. -0.16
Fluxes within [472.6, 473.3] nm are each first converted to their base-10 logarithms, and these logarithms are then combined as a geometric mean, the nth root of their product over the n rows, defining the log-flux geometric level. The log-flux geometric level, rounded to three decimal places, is 0.623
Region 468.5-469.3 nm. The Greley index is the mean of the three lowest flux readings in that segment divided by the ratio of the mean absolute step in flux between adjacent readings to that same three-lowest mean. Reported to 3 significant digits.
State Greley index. 868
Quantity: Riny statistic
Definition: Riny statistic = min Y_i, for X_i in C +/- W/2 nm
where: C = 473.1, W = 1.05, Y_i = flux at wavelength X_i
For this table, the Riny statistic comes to 4.136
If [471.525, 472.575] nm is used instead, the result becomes 4.241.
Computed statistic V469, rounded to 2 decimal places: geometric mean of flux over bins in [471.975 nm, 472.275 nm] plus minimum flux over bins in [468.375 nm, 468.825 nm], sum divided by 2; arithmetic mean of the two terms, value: 4.28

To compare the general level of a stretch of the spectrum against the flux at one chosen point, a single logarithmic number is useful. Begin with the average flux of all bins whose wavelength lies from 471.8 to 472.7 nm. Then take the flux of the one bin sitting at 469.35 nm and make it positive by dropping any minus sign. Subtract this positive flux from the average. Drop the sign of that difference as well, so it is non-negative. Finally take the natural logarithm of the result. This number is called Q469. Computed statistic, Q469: -3.2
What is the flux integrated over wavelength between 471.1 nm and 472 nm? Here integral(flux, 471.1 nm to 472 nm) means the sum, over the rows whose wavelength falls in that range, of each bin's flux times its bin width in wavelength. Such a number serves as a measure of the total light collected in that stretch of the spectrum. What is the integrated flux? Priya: 3.85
